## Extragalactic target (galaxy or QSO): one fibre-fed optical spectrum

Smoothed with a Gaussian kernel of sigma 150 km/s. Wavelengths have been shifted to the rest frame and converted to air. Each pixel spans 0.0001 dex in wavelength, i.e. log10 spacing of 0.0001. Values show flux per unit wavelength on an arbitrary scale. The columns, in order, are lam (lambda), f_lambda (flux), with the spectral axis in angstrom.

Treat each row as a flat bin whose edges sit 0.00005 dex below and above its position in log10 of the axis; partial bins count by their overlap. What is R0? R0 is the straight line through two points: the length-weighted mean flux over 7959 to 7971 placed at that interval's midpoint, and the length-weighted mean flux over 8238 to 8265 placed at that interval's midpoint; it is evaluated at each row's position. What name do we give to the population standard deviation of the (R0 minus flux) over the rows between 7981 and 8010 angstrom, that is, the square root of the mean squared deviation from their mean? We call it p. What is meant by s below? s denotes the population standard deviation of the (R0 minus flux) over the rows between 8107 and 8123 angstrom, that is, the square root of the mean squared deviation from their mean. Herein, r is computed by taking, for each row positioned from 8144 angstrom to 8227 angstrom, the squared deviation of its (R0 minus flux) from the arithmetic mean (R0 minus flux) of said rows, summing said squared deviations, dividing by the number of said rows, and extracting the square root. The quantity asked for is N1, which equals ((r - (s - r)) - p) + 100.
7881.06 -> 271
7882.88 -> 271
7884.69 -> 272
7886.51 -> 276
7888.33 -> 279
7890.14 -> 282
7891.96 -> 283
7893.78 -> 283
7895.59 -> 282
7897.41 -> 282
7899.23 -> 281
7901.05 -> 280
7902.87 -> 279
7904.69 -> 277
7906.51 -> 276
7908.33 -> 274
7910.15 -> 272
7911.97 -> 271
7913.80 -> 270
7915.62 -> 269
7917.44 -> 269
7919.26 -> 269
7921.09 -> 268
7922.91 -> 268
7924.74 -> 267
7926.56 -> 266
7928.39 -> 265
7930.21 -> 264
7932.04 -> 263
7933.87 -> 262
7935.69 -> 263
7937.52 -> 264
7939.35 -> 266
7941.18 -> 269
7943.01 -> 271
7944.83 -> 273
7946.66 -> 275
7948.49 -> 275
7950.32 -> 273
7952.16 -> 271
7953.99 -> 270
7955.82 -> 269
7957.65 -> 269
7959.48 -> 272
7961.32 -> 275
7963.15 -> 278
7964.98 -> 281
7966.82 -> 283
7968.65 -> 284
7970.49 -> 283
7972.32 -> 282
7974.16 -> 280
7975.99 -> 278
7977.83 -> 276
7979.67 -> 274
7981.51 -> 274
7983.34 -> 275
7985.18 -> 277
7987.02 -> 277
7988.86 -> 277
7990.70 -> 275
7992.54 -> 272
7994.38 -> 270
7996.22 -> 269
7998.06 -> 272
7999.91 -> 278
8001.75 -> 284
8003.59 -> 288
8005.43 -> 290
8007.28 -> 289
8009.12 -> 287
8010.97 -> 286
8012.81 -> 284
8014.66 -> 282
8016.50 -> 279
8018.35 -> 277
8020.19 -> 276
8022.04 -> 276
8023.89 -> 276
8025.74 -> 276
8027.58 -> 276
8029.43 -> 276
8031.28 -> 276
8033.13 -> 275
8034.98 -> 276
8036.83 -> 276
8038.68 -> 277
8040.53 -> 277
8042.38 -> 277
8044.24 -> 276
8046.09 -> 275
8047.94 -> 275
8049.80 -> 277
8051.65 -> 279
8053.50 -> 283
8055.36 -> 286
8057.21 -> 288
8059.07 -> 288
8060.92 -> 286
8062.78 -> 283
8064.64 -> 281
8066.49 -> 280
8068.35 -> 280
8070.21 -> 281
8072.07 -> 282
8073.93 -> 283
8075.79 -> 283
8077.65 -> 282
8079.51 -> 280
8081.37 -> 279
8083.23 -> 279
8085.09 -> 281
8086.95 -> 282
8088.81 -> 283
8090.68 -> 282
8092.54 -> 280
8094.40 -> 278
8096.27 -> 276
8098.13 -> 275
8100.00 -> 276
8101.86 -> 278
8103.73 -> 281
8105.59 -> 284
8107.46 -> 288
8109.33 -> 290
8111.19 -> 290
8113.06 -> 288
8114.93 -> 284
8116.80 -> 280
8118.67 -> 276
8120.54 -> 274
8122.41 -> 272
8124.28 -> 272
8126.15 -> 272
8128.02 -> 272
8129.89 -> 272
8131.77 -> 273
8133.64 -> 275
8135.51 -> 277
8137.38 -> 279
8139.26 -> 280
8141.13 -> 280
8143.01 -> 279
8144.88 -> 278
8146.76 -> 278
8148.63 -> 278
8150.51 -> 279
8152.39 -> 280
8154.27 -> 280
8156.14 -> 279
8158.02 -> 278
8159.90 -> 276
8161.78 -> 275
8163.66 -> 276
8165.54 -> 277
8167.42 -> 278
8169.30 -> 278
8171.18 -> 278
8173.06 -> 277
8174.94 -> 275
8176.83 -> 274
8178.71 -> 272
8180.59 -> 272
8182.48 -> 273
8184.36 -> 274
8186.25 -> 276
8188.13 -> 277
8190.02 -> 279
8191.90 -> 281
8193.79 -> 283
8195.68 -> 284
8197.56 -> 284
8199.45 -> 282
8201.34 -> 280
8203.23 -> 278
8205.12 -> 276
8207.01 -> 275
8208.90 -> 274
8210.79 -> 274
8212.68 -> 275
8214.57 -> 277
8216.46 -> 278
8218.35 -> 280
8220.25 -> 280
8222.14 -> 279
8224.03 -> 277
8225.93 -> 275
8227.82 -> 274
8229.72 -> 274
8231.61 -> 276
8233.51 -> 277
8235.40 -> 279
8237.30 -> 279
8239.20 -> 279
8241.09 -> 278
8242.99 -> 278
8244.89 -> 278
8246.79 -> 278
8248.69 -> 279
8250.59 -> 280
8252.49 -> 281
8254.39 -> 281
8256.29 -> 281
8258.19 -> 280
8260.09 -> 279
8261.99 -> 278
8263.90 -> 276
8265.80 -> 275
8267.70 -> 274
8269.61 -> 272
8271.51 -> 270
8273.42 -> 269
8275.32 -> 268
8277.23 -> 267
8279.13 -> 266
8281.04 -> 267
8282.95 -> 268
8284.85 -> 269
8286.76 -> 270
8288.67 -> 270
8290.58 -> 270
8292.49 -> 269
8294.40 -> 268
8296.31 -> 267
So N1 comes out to 92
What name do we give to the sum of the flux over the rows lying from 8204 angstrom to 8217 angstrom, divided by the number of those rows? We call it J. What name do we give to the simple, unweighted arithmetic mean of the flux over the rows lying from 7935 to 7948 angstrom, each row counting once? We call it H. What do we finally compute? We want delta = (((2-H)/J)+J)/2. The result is 137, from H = 269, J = 276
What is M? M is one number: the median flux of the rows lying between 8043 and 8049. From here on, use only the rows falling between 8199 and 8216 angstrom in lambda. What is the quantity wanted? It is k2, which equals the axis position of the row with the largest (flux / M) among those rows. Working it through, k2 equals 8199.45 angstrom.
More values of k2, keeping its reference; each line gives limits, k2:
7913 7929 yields 7913.80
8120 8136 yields 8135.51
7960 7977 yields 7968.65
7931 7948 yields 7946.66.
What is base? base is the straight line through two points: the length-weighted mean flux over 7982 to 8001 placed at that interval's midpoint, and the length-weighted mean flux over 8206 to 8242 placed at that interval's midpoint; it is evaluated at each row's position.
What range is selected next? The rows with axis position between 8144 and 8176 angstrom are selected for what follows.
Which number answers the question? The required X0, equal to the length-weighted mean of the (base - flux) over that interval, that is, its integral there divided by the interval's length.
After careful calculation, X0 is -1.5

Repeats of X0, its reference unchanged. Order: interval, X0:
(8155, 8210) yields -0.9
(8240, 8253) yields -1.7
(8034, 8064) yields -5.0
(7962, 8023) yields -4.8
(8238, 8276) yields 0.5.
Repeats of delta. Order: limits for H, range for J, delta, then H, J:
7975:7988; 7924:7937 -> 132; 276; 264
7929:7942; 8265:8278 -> 135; 264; 271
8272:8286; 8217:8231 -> 138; 268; 277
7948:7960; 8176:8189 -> 137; 271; 274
